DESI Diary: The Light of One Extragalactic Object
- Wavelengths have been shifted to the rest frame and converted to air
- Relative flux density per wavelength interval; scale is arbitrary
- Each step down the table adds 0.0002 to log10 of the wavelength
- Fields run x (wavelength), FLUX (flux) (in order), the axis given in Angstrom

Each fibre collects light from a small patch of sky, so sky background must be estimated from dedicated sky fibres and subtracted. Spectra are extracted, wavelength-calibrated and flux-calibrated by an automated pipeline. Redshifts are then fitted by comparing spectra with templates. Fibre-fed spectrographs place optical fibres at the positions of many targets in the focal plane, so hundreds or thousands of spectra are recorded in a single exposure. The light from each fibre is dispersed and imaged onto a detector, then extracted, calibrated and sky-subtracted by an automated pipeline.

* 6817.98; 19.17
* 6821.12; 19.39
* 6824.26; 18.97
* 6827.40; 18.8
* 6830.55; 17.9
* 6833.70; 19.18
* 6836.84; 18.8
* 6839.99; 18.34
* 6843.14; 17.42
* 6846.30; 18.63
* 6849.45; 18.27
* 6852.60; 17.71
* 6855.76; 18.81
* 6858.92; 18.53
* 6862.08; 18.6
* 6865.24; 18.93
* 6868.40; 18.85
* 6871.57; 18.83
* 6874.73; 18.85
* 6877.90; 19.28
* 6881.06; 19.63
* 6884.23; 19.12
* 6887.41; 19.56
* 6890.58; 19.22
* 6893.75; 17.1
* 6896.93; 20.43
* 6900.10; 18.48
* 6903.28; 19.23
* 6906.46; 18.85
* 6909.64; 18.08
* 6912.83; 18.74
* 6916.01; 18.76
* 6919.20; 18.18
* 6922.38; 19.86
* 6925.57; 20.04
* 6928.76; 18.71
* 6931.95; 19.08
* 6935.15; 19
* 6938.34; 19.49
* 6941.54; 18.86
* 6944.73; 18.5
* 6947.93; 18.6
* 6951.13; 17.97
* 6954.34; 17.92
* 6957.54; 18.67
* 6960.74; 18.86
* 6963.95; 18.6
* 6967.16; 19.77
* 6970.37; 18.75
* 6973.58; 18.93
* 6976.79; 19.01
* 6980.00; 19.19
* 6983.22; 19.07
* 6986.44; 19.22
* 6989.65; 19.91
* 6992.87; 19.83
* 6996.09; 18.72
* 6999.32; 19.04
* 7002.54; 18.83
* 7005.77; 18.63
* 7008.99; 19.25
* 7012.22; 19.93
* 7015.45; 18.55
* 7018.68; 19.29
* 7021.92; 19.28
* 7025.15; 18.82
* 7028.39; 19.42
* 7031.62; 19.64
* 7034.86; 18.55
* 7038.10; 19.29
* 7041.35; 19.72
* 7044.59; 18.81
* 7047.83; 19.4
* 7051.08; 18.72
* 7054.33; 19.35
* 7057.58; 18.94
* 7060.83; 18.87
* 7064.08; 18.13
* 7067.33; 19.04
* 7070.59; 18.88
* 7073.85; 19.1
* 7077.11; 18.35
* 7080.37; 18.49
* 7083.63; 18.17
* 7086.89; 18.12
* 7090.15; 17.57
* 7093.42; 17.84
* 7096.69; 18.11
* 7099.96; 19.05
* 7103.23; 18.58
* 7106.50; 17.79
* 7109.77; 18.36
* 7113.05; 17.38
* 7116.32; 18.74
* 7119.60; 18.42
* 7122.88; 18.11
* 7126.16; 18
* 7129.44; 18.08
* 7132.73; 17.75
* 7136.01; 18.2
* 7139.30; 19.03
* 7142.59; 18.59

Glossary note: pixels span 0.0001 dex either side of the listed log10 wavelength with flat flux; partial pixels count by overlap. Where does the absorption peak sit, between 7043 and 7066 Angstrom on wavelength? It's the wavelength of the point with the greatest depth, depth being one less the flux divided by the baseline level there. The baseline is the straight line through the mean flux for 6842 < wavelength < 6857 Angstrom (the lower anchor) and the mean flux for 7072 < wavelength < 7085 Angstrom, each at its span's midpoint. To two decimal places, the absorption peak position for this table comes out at 7064.08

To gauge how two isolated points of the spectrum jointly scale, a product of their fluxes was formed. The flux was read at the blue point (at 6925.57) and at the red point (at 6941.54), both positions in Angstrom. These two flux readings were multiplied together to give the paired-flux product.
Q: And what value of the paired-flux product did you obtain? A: 378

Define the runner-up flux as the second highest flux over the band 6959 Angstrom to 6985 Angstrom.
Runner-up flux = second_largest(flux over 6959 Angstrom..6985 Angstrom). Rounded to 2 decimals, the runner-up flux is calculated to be 19.19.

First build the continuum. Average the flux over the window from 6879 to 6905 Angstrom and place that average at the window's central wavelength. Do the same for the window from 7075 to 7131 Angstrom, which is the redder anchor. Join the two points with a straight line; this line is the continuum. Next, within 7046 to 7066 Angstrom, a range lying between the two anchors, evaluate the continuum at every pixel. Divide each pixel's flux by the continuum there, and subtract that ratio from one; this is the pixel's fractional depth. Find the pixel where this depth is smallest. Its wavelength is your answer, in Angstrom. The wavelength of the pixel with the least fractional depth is 7047.83 Angstrom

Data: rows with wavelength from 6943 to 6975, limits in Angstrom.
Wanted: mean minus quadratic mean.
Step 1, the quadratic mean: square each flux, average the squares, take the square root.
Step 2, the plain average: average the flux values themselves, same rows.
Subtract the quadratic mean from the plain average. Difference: -0.006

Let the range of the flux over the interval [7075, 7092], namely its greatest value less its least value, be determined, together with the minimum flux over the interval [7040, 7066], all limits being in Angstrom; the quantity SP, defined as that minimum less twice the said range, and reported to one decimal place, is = 16.3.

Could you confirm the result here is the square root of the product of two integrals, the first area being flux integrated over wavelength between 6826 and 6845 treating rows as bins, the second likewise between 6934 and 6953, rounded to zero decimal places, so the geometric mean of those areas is 353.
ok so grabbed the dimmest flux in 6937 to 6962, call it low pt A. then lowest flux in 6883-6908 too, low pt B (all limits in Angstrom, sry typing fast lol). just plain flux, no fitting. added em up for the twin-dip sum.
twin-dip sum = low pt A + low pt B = 35.0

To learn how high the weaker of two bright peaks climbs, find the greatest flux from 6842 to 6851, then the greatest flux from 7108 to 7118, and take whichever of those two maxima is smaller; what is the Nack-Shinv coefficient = 18.6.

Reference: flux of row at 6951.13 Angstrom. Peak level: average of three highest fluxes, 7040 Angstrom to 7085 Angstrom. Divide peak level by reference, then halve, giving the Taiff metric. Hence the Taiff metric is 0.542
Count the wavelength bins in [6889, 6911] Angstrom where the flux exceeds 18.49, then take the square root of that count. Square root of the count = 2.00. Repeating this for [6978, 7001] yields 2.65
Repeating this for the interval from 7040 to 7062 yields 2.65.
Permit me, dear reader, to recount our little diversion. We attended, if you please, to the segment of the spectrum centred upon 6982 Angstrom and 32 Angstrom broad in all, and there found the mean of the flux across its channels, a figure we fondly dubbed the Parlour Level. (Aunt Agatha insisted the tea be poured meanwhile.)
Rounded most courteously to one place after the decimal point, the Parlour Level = 19.2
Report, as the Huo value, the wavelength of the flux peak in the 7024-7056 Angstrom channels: 7041.35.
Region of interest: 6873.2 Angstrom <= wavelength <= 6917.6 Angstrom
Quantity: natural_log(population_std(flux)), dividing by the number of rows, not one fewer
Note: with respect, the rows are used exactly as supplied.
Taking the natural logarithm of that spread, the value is -0.29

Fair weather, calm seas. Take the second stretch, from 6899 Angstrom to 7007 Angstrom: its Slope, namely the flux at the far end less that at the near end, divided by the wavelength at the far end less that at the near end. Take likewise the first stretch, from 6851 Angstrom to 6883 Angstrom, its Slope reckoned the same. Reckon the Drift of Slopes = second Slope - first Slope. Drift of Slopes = -0.07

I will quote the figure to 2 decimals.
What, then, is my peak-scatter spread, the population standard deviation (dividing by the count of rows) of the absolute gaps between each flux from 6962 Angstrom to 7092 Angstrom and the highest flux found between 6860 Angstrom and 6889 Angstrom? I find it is 0.45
